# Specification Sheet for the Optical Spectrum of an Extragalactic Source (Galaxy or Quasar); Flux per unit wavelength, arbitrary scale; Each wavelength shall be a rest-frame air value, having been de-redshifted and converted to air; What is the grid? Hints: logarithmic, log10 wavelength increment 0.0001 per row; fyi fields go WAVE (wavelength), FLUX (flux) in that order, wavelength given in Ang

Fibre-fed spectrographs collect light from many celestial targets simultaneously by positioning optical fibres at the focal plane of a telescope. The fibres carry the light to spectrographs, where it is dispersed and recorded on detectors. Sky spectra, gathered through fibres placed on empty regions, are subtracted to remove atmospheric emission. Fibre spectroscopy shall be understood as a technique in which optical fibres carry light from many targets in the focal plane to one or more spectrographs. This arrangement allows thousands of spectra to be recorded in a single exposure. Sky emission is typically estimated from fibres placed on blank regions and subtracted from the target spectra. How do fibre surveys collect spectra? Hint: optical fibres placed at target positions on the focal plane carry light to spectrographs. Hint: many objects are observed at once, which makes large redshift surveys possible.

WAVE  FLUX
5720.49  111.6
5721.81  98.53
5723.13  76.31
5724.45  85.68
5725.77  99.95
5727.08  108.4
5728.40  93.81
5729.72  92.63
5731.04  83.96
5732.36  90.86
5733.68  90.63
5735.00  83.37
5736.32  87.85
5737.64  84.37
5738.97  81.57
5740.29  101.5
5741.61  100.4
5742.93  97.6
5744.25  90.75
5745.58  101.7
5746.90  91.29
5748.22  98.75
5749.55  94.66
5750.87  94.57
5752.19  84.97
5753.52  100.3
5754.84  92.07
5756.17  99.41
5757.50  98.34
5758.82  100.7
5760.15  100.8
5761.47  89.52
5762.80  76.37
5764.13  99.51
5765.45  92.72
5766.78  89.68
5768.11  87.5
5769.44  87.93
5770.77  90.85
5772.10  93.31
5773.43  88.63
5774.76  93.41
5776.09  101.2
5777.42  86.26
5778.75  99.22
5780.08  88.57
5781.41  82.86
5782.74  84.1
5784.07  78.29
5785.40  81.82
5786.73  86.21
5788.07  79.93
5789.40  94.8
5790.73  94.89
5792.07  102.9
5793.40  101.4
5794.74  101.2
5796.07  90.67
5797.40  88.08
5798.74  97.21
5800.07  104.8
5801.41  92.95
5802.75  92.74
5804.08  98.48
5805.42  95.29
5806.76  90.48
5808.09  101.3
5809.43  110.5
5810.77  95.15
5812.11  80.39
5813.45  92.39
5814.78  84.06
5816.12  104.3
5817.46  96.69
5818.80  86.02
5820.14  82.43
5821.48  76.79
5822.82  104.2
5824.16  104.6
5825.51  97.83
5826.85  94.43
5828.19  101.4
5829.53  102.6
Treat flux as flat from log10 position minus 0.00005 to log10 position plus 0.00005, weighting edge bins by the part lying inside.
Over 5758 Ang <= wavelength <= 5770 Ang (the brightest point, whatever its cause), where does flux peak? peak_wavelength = 5760.15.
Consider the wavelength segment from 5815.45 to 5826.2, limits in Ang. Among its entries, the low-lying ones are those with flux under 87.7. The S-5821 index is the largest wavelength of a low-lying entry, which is 5821.48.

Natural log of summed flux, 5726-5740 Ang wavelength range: 6.8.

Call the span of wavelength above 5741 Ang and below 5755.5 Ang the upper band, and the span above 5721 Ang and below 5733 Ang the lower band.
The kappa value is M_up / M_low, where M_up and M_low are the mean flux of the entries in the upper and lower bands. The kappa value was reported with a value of 1.03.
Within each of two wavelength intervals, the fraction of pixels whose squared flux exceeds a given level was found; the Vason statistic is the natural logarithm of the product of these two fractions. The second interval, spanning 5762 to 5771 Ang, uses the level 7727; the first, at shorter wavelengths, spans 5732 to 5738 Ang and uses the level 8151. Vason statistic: -1.3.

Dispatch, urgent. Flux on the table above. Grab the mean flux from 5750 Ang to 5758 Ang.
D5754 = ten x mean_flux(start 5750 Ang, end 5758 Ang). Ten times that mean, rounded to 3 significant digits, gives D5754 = 949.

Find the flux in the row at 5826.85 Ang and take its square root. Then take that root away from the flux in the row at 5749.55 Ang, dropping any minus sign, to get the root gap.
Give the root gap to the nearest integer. 85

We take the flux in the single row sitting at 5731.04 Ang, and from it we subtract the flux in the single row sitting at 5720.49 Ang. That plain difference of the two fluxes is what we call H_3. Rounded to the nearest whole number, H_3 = -28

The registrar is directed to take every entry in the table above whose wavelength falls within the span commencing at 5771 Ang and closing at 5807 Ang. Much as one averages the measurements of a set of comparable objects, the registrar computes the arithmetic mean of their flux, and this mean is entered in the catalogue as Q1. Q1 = 92.2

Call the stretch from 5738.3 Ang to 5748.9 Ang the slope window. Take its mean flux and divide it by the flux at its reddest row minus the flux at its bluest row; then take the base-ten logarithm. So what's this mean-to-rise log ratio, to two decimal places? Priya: 0.74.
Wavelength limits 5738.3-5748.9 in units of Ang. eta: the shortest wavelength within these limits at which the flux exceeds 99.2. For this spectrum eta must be 5740.29 Ang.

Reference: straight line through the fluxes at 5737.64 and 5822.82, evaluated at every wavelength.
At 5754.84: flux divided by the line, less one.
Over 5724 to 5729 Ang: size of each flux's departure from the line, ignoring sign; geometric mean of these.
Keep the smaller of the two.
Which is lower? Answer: 0.04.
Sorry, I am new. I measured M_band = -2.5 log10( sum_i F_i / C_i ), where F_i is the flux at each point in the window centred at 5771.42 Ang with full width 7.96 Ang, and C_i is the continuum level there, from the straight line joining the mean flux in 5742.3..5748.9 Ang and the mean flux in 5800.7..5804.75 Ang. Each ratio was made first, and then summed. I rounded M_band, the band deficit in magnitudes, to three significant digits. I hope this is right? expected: -1.89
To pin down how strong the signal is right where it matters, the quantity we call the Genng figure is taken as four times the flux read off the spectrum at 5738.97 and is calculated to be 326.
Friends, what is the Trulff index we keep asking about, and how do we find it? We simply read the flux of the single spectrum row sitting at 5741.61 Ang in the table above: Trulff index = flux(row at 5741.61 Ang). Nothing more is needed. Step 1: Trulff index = 100.4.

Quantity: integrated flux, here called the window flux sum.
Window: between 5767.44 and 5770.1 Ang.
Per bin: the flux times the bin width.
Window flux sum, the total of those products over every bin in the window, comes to 233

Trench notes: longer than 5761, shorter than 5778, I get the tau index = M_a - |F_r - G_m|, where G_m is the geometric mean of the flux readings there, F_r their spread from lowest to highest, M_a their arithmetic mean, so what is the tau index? 25.0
